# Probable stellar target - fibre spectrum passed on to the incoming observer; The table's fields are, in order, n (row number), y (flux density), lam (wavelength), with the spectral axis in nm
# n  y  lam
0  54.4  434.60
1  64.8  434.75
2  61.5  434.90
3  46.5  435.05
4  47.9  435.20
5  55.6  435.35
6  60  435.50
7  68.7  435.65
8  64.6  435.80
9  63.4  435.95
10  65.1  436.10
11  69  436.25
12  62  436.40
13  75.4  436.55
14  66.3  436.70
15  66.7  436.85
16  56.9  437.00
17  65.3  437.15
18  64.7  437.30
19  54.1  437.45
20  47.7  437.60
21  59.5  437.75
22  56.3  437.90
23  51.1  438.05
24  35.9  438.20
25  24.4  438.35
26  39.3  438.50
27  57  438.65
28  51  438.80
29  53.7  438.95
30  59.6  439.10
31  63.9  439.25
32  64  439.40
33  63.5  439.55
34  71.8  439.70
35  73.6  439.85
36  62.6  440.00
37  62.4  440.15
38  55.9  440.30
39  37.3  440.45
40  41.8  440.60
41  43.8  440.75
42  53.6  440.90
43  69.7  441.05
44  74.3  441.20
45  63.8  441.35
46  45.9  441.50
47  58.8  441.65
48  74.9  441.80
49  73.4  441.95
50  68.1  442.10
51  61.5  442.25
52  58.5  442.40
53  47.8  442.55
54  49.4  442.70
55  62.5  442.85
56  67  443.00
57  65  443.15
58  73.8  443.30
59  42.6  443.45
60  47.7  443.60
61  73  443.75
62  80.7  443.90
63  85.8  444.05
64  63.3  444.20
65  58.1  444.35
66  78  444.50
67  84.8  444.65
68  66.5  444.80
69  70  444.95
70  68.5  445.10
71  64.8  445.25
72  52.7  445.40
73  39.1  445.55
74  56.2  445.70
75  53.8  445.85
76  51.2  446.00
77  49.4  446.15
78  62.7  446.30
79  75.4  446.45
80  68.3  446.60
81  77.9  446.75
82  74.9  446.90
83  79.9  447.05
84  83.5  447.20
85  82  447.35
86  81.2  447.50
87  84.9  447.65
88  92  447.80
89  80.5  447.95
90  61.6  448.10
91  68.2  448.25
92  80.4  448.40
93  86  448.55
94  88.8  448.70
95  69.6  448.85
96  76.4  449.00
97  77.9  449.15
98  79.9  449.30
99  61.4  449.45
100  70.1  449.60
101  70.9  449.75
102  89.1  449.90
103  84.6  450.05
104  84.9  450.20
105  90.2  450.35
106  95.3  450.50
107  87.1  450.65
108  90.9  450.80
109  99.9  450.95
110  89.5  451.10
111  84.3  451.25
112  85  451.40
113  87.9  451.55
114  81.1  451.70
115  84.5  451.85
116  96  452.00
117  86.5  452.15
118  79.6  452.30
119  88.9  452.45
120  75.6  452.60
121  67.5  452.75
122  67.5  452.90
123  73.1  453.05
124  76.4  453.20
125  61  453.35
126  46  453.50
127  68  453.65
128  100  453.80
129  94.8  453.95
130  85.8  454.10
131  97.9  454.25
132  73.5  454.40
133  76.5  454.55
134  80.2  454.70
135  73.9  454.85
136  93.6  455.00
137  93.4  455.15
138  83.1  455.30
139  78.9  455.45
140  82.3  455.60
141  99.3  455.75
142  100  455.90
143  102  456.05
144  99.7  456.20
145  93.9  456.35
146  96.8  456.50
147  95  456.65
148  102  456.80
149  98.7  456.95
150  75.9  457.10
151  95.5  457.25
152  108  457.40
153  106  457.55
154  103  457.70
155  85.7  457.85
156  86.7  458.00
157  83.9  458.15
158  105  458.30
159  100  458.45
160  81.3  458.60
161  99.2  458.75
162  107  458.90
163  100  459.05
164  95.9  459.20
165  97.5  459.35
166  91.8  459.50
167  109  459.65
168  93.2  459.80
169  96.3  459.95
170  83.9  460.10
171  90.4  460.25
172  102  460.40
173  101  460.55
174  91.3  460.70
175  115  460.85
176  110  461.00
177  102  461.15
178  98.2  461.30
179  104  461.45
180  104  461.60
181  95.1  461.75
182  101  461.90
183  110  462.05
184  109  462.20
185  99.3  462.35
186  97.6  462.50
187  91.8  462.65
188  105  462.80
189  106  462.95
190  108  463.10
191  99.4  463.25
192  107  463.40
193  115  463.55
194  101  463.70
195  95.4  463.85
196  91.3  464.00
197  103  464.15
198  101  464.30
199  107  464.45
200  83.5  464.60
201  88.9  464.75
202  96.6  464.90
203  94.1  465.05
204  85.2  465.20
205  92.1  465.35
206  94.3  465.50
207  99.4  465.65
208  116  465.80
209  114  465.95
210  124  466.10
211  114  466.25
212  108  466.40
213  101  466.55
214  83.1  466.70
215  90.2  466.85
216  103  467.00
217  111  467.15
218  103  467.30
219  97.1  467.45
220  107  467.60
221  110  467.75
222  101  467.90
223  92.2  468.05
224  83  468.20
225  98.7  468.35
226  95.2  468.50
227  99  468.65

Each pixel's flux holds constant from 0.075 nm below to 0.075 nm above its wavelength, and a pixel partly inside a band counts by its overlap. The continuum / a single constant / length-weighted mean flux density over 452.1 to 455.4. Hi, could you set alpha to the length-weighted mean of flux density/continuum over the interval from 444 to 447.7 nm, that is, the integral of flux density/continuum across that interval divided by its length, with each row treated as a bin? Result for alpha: 0.86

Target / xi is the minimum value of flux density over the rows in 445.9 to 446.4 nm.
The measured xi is 49.4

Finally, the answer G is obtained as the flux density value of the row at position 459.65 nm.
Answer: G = 109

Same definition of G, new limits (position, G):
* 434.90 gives 61.5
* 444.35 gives 58.1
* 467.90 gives 101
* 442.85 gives 62.5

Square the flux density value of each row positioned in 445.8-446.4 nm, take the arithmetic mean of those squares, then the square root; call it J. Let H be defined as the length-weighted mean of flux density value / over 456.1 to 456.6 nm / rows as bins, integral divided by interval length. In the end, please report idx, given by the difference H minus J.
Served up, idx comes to 42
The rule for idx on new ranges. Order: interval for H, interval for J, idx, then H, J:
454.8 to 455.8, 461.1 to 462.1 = -16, 86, 102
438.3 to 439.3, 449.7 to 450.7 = -36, 50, 86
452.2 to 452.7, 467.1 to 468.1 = -22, 81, 103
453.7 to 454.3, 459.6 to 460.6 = -3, 93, 97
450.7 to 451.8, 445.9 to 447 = 22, 88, 67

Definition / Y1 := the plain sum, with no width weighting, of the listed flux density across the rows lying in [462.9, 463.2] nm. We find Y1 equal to 214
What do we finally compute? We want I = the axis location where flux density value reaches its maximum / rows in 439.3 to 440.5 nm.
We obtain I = 439.85 nm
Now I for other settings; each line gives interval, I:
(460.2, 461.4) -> 460.85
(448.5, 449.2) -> 448.70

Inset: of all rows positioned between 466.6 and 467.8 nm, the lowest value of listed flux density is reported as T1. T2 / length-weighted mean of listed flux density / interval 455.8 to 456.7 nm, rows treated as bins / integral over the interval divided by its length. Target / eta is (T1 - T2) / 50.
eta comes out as -0.3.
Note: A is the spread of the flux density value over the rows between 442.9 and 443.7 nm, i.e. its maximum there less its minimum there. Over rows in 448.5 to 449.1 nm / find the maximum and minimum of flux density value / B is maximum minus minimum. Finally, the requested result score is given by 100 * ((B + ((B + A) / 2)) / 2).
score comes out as 2220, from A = 31.2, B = 19.2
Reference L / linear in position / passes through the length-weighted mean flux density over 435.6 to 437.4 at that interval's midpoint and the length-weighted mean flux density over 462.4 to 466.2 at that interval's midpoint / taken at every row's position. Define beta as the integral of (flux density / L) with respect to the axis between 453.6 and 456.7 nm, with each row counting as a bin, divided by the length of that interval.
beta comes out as 1.00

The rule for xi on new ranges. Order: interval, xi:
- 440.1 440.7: 37.3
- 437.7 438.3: 35.9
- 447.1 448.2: 61.6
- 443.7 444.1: 73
